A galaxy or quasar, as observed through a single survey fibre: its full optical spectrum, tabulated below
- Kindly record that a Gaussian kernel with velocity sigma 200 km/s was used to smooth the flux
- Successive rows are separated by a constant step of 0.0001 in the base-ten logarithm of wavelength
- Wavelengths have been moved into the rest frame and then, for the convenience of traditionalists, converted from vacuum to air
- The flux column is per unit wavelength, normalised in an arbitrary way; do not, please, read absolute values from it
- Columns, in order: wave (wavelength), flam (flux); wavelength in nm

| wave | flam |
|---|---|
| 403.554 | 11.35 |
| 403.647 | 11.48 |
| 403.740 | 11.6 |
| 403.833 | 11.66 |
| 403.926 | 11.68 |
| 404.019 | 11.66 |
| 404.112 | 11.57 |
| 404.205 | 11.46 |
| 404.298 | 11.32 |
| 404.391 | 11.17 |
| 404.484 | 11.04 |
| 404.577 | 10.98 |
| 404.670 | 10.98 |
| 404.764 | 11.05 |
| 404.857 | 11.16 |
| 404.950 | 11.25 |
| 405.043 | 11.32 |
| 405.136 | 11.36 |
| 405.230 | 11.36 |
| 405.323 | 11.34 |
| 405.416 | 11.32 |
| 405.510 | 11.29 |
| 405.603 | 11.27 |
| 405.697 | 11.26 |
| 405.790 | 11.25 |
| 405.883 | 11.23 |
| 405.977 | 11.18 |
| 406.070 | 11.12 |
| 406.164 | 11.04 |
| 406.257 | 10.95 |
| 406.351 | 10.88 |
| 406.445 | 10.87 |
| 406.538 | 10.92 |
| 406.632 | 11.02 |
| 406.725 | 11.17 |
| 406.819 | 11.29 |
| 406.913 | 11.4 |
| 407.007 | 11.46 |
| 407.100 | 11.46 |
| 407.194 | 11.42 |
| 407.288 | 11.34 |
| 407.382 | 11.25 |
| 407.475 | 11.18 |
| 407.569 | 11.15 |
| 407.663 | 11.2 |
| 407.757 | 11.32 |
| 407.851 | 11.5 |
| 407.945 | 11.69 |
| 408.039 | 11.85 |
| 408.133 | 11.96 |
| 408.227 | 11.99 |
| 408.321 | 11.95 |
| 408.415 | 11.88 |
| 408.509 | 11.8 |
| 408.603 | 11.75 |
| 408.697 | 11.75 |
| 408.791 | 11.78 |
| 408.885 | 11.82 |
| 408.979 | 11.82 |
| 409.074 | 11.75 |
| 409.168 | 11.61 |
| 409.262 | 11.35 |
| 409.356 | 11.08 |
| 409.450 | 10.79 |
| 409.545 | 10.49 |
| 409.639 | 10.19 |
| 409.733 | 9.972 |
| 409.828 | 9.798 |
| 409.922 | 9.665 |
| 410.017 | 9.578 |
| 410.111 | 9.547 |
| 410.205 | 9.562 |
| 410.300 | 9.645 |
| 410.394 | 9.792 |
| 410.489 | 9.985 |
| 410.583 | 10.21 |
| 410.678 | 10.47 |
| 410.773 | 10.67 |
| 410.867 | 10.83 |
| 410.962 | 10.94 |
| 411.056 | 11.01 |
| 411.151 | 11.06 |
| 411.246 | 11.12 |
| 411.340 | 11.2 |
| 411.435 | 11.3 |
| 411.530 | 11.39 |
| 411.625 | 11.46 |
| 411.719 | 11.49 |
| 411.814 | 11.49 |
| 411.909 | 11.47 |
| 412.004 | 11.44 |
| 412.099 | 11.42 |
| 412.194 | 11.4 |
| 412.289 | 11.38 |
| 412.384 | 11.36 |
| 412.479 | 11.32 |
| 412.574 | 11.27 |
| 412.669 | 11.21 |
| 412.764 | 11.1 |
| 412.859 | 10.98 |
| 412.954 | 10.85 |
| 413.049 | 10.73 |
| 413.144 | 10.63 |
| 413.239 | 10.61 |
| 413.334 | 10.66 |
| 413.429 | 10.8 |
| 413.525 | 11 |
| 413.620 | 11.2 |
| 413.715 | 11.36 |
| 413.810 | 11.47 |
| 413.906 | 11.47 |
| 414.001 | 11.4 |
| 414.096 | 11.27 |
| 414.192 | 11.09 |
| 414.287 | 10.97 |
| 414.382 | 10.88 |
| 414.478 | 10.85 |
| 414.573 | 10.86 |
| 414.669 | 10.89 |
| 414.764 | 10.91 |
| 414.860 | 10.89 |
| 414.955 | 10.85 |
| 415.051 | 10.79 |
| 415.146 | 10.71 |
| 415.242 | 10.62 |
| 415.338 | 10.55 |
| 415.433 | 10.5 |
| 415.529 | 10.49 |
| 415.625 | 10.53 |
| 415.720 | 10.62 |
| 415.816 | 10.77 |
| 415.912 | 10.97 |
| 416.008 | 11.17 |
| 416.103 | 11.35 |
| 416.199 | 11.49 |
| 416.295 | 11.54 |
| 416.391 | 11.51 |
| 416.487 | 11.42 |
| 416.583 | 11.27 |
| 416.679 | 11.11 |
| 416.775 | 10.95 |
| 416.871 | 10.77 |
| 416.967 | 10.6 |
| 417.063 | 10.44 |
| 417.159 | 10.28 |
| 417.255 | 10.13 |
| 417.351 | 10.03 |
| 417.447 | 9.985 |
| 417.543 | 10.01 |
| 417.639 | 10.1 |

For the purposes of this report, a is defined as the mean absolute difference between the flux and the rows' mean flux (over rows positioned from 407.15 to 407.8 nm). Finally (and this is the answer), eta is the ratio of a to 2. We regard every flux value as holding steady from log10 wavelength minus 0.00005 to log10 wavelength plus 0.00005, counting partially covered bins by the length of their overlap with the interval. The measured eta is 0.04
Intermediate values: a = 0.08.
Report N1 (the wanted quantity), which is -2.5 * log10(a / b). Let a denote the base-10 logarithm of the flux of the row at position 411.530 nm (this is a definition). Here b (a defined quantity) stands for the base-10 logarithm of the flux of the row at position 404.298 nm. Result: -0.003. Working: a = 1.057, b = 1.05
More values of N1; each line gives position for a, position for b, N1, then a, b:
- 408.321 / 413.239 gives -0.053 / 1.077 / 1.03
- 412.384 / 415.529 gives -0.036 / 1.055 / 1.02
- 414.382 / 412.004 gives 0.023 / 1.037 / 1.06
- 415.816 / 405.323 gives 0.023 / 1.032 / 1.05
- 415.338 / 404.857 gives 0.026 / 1.023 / 1.05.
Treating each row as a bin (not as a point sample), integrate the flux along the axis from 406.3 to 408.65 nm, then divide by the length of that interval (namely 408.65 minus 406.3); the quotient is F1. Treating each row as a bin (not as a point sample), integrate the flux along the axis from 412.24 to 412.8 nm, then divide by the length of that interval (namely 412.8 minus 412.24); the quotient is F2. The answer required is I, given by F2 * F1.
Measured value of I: 129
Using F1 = 11.4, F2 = 11.27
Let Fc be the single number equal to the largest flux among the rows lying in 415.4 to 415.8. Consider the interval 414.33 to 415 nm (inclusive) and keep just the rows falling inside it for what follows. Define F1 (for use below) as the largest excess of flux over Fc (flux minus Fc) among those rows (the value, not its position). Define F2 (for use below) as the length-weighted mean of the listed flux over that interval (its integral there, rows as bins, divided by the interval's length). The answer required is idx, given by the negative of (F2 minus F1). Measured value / -10.6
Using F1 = 0.3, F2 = 10.9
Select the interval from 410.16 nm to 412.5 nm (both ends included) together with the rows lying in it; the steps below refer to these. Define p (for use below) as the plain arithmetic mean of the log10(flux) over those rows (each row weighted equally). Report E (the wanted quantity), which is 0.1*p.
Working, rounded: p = 1.04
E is 0.1038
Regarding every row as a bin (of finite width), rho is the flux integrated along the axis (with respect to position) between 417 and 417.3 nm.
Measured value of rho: 3.09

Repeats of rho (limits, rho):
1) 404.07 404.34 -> 3.09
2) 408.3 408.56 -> 3.09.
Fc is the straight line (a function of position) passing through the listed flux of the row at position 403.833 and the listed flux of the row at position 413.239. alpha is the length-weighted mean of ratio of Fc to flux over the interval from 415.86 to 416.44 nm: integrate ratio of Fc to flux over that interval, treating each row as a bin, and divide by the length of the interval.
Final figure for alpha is 0.91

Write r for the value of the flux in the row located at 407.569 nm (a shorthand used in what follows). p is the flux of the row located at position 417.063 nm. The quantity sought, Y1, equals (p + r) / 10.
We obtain 2.16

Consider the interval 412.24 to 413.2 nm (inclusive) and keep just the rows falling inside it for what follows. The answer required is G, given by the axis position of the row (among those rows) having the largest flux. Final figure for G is 412.289 nm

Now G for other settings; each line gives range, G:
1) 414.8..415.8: 414.860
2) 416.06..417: 416.295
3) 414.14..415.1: 414.192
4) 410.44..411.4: 411.340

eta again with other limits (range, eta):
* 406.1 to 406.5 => 0.03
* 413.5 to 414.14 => 0.07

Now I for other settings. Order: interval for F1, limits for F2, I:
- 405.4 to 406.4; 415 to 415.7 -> 118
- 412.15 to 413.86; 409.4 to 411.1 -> 113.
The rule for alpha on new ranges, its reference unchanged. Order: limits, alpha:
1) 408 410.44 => 1.02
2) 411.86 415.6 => 0.96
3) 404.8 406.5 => 1.02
